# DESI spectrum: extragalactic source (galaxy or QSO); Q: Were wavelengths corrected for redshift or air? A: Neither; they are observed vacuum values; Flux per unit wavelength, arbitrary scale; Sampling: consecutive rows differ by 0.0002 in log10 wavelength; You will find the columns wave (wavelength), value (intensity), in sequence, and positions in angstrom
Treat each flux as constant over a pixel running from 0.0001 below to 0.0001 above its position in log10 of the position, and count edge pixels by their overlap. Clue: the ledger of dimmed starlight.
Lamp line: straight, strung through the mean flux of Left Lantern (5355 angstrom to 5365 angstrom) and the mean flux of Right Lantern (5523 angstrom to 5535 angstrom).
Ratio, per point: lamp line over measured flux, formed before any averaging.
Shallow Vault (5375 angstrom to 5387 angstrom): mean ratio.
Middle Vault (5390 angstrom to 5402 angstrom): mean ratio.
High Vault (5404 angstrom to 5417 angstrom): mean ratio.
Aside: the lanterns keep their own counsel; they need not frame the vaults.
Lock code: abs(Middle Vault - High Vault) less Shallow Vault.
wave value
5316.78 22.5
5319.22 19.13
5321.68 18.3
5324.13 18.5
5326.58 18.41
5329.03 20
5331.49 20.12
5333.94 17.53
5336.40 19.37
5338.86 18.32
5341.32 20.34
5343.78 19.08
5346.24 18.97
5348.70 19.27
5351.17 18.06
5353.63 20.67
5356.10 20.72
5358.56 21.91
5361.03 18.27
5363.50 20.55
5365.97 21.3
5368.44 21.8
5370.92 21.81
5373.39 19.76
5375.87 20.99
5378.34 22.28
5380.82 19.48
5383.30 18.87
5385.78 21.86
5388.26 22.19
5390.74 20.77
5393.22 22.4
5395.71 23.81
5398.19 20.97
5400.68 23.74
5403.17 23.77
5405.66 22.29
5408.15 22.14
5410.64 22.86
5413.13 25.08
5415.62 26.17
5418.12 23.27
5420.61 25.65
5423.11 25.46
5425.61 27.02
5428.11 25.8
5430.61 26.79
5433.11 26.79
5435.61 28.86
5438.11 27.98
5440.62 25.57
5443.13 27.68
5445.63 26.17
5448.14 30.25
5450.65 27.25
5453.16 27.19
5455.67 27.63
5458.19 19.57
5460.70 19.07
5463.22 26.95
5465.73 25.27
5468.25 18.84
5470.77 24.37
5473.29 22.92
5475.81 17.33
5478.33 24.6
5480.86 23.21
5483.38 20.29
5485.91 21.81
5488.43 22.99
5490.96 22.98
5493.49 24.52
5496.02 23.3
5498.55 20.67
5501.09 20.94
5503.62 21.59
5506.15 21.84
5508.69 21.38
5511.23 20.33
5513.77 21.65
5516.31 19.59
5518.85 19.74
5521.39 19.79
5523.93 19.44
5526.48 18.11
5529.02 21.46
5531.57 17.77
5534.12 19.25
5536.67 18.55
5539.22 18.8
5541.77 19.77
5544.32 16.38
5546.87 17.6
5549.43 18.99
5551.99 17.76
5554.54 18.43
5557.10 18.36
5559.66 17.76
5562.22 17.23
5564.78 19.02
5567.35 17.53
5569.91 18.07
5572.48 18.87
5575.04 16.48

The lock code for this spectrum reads -0.93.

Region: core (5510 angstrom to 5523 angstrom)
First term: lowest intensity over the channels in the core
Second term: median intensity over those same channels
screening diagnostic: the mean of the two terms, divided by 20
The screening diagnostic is 1.0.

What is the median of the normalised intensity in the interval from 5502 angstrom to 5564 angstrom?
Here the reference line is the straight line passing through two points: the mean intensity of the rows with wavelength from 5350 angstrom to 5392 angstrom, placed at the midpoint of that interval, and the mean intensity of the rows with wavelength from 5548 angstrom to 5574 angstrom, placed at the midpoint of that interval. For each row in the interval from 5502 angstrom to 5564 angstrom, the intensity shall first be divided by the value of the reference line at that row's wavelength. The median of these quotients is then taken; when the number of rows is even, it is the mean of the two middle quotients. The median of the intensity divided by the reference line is 1.04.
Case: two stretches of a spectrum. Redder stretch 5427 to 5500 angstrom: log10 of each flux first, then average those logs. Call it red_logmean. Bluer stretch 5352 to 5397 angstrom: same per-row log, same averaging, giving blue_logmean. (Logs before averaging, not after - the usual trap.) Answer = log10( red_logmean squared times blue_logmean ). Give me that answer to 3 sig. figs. 0.403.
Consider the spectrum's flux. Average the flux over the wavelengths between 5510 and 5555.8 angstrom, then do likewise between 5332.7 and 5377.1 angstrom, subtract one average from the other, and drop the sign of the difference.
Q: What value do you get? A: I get 1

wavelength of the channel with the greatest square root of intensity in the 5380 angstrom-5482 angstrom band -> 5448.14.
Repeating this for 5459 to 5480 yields 5463.22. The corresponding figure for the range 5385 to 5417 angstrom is 5415.62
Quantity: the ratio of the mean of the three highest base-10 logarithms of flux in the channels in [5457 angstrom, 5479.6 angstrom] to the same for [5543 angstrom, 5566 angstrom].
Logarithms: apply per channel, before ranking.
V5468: 1.105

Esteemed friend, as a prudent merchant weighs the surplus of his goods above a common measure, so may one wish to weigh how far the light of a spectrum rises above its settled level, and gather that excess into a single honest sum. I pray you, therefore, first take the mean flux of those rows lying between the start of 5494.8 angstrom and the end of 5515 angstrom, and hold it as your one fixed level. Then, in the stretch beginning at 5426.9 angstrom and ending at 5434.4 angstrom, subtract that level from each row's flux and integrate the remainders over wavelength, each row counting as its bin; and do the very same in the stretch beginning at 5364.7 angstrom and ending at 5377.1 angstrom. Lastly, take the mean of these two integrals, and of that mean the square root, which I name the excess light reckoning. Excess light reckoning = 4.1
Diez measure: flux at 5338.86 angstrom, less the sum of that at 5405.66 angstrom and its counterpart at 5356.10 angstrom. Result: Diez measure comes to -24.7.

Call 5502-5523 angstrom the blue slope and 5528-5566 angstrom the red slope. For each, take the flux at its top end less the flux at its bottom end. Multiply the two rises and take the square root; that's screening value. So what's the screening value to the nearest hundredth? 2.10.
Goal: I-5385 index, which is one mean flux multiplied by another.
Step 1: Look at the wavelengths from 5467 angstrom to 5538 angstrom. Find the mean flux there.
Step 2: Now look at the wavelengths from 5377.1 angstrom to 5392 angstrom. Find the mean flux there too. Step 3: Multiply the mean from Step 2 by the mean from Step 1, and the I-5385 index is 440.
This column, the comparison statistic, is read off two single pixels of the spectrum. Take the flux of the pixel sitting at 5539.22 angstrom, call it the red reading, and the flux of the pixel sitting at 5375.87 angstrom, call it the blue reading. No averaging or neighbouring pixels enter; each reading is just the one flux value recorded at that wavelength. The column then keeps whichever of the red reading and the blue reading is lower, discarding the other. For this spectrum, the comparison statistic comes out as 18.80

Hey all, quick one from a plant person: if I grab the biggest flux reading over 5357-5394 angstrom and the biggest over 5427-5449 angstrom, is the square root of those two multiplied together 26.0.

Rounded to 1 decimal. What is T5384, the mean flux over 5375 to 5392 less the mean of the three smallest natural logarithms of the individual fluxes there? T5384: 17.9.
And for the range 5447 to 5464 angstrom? 22.3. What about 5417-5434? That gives 22.6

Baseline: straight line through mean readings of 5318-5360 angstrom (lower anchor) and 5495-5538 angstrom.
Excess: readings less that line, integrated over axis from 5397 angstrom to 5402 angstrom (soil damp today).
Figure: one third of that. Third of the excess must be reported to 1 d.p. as 4.5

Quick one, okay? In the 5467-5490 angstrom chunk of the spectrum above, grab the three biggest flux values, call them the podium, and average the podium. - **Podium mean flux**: 24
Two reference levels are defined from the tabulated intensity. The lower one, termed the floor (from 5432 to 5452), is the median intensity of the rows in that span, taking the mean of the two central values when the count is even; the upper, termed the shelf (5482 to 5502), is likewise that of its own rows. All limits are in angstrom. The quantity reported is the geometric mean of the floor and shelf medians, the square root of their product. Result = 25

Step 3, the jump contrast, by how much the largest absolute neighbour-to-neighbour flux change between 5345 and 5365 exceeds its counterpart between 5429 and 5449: 0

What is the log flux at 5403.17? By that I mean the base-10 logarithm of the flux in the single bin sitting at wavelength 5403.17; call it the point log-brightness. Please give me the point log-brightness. 1.38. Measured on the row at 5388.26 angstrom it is 1.35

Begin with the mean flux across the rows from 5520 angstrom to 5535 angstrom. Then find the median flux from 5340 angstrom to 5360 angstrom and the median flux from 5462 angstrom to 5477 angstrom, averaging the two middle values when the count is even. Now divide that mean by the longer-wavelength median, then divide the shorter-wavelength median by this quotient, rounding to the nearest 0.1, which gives 24.3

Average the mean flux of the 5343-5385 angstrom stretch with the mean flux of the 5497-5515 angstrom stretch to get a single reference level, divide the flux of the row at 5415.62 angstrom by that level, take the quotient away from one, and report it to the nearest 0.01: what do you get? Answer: -0.26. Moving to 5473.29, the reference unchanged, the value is -0.11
